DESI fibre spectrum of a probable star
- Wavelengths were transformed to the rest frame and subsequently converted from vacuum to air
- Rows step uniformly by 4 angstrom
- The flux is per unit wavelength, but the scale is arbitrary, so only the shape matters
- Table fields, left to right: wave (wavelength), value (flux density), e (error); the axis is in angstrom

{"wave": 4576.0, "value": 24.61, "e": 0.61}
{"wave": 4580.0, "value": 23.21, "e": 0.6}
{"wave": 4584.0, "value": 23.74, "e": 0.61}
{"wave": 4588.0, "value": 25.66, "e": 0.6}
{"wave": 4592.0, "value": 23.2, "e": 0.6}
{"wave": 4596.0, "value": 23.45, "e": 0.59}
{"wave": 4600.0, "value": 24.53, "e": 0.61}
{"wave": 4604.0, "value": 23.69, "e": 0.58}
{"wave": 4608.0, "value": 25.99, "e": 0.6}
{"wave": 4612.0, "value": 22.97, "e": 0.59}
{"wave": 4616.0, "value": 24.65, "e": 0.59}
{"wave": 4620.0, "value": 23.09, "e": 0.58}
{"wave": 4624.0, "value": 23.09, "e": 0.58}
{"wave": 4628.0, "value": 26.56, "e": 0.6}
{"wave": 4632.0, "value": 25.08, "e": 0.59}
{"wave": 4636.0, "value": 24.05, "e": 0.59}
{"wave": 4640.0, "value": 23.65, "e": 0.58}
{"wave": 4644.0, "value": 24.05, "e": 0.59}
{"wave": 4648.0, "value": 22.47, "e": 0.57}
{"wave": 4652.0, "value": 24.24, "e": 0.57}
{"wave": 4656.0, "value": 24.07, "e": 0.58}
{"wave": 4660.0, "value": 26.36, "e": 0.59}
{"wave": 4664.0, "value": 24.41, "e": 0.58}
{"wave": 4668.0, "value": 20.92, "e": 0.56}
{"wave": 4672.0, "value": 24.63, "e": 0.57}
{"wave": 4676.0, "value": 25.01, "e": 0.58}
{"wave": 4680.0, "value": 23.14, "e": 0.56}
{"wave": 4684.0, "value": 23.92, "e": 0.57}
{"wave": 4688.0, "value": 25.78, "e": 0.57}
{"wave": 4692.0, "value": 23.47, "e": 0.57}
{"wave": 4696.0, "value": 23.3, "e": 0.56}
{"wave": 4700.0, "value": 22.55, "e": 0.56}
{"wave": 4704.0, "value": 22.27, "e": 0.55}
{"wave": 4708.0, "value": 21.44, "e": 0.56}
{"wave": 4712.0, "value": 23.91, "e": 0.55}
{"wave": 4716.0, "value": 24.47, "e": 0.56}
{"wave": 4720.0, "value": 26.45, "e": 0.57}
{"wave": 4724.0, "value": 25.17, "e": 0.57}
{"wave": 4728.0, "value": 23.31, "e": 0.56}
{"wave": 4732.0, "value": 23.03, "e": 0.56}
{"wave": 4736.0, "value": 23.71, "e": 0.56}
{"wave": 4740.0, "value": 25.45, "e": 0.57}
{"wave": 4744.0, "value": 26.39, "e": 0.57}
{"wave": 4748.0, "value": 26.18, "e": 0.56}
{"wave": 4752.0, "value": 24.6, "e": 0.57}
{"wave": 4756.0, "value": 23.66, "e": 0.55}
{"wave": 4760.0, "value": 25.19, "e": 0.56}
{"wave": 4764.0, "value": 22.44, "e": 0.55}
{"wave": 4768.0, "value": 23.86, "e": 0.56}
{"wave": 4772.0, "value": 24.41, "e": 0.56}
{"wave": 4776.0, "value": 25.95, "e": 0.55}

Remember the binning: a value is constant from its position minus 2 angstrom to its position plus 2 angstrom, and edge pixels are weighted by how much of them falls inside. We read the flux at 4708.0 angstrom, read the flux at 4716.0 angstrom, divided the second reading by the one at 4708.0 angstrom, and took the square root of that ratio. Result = 1.07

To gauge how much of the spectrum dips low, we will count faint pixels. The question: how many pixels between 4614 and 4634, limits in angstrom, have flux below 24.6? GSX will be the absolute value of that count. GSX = 2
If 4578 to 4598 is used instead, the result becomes 4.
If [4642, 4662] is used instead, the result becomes 4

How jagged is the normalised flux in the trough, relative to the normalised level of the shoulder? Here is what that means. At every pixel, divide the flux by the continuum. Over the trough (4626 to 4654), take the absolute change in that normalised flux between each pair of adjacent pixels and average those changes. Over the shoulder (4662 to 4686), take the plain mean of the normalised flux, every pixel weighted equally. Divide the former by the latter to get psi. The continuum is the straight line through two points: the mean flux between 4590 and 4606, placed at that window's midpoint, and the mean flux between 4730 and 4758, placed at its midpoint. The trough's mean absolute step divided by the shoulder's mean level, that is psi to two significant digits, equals 0.048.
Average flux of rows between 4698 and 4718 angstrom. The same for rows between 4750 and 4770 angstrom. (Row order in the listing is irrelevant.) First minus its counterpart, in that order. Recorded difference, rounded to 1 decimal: -1.0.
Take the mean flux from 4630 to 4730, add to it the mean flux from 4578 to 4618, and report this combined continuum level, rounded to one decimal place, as 48.0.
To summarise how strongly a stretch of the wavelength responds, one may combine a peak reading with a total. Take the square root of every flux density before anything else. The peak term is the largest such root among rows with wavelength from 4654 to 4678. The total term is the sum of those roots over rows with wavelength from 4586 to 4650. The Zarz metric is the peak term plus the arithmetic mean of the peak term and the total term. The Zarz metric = 47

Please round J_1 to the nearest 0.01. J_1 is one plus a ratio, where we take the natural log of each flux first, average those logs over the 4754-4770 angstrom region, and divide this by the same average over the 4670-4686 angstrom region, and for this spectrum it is 1.99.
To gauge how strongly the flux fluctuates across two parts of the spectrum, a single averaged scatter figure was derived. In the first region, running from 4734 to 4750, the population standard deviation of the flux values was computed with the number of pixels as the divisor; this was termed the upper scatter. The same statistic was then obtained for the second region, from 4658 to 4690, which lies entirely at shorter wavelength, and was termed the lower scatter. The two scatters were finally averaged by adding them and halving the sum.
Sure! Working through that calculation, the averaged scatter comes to 1.32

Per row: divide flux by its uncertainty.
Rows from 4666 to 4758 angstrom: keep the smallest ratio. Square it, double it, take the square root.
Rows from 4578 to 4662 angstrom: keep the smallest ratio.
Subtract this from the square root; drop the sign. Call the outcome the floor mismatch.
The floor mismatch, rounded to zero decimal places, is 14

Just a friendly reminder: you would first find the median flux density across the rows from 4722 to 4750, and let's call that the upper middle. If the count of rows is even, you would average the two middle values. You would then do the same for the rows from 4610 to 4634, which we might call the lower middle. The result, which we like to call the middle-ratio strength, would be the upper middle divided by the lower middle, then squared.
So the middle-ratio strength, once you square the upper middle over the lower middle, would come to 1.11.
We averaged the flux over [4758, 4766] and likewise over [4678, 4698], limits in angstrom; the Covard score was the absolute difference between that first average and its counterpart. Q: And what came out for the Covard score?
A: 0.11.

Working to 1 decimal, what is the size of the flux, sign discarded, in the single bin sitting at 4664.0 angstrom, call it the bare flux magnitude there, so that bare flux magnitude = 24.4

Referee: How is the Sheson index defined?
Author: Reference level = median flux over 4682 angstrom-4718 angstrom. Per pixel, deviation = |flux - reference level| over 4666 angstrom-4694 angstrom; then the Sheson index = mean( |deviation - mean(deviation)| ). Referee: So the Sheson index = 0.81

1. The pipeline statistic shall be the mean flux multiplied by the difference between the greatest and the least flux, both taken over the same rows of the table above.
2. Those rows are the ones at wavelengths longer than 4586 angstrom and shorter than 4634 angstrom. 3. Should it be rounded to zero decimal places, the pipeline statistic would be 87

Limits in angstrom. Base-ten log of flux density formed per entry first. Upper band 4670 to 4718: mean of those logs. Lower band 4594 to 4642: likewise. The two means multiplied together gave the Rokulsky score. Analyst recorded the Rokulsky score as 1.90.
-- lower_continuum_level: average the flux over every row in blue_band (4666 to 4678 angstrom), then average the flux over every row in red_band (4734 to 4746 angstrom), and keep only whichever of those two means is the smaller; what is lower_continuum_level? 23.5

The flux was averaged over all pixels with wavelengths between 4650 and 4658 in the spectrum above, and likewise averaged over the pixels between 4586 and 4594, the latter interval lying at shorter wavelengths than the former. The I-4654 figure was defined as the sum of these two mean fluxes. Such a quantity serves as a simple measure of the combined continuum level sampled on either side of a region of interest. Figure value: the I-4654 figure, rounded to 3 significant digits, 48.6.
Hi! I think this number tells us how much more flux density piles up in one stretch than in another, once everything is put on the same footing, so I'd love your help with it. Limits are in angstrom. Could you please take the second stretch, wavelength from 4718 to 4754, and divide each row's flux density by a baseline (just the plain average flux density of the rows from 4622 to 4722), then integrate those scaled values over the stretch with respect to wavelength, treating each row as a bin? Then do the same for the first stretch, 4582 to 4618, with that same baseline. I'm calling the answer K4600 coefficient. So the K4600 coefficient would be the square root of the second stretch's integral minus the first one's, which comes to 1.03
